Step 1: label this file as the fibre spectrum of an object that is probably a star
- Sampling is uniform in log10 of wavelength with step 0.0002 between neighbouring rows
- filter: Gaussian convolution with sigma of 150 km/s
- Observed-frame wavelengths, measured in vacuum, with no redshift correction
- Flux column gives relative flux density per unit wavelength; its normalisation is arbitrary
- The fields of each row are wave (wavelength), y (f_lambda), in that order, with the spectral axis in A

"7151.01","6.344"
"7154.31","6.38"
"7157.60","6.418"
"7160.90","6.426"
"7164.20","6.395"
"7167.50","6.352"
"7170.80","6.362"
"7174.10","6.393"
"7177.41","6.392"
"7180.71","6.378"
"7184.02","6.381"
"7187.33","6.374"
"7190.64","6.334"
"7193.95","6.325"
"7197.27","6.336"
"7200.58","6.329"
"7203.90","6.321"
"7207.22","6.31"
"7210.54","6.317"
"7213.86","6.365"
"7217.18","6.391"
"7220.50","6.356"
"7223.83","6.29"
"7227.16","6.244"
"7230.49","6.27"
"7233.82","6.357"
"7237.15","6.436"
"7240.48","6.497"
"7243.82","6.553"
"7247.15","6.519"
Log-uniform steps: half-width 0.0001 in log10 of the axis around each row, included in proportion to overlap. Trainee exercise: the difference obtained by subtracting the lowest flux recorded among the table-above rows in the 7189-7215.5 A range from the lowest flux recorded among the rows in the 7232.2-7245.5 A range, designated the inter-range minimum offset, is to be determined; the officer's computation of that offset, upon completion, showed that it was 0.047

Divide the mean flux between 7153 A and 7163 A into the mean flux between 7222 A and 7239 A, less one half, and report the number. 0.486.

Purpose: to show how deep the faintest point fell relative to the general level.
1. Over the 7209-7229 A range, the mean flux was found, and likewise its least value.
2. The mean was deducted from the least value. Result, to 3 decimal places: -0.083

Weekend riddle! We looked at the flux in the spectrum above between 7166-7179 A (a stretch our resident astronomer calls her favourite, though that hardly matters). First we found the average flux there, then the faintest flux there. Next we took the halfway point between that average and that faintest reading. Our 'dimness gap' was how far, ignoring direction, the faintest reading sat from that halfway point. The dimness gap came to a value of 0.011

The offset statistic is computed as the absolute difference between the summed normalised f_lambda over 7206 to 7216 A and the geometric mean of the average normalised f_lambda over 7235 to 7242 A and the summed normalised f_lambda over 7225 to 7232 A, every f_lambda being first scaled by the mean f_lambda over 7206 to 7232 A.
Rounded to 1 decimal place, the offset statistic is 1.6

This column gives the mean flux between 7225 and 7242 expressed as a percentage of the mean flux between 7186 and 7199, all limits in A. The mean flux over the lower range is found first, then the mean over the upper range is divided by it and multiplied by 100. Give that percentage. 100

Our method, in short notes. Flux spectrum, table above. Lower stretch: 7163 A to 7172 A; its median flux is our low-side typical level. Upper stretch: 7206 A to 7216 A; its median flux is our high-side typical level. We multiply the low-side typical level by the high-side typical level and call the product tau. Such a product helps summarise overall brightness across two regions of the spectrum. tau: 40.2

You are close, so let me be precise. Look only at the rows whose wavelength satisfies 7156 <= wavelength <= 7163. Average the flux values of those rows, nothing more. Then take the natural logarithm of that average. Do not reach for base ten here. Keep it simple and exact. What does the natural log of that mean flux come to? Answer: 1.86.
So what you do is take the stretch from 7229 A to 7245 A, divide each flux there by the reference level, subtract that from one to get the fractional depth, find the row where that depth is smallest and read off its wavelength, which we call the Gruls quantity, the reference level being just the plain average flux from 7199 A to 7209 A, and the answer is 7243.82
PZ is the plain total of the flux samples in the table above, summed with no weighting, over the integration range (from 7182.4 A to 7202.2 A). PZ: 38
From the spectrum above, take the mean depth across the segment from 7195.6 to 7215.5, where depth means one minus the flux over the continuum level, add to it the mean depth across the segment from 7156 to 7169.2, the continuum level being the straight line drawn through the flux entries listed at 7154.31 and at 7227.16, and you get -0.0124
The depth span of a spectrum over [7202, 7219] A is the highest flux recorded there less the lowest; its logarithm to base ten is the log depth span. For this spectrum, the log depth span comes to -1.1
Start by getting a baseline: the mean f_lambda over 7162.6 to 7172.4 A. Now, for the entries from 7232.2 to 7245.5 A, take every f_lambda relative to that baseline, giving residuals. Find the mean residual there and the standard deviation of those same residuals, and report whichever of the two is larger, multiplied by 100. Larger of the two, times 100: 9.1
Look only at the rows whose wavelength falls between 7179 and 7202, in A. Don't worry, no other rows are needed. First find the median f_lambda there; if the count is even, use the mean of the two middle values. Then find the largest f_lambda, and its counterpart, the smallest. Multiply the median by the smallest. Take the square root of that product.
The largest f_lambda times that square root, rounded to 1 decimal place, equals 40.4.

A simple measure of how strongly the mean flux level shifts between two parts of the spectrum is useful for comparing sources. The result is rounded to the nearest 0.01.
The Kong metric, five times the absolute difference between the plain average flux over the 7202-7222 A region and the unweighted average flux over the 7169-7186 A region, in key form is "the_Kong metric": 0.19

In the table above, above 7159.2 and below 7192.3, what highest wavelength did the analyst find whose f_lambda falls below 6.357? 7190.64 A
